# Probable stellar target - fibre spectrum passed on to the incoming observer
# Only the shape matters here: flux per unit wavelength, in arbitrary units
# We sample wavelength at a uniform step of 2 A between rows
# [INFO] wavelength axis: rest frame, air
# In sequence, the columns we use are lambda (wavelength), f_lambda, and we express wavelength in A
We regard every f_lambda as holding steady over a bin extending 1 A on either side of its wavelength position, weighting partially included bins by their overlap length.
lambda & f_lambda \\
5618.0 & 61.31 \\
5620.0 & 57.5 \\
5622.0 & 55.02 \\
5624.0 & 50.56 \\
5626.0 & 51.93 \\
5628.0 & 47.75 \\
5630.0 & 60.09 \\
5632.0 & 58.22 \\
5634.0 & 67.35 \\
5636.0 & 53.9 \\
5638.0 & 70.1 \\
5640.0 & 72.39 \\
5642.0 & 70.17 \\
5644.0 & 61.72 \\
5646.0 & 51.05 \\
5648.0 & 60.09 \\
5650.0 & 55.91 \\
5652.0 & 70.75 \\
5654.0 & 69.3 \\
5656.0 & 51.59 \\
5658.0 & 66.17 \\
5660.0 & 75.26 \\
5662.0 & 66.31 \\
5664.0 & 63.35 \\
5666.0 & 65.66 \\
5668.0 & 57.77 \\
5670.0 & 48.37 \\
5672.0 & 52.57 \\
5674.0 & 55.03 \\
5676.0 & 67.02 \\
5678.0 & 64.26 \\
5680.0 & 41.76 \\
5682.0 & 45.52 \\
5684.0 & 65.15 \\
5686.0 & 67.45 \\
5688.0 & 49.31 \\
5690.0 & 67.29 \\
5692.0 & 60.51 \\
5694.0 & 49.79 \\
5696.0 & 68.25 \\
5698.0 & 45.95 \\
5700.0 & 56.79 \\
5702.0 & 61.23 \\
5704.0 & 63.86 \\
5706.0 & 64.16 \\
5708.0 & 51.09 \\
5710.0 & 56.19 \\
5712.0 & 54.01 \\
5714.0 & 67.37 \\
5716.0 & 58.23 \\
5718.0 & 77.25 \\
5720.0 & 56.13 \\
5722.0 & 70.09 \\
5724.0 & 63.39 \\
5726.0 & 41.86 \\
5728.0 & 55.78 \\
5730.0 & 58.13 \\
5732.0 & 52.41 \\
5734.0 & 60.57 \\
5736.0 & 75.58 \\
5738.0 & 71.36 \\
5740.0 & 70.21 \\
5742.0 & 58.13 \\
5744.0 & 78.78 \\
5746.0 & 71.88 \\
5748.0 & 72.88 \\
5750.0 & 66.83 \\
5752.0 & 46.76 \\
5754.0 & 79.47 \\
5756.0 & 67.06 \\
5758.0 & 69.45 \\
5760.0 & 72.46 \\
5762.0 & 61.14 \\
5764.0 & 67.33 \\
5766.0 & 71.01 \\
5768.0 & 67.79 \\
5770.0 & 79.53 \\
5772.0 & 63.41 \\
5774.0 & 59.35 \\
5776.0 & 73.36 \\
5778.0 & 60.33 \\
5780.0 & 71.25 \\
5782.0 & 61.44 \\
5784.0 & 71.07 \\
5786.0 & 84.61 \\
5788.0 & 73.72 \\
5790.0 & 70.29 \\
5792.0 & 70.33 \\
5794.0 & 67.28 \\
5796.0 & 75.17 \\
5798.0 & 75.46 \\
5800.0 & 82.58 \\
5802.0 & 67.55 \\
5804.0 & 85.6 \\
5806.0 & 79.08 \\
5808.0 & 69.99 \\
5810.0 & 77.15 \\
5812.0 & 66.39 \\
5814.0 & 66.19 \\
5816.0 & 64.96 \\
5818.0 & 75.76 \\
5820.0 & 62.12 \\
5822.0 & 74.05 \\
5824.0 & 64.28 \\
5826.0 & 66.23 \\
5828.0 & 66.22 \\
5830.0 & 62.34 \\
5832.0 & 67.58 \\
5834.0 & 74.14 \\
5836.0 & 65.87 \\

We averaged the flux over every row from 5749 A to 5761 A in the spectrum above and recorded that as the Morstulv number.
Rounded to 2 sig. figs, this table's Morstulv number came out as 67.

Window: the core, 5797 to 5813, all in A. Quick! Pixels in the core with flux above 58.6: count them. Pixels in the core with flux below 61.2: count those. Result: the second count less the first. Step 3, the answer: -8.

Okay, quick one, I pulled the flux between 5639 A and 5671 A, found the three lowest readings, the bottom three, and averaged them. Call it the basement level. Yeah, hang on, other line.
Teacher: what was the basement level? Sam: 50.3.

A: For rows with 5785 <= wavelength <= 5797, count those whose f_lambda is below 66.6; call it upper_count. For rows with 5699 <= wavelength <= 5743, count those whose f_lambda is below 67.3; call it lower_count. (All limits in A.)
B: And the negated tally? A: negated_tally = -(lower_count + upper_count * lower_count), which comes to -16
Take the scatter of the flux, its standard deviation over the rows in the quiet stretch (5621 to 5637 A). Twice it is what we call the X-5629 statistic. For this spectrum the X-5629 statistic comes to 12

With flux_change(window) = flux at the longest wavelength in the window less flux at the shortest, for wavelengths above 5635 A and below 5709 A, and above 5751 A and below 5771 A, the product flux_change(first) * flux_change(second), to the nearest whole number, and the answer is -92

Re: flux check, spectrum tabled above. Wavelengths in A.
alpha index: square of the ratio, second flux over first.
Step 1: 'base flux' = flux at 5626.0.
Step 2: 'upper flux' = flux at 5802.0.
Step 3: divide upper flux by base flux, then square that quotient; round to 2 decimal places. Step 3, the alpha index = 1.69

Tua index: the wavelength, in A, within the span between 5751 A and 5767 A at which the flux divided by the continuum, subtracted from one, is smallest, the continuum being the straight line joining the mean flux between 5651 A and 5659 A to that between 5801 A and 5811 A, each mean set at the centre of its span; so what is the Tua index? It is 5754.0 A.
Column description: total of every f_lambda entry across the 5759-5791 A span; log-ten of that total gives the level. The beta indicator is 3.04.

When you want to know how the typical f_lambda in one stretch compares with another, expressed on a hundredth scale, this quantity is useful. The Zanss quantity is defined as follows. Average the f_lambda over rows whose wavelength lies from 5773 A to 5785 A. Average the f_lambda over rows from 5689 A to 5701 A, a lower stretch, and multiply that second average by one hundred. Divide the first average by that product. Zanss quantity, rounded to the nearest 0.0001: 0.0114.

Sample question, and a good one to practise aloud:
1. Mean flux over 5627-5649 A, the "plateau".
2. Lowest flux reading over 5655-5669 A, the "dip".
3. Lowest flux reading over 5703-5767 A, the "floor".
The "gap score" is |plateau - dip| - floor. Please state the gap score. -32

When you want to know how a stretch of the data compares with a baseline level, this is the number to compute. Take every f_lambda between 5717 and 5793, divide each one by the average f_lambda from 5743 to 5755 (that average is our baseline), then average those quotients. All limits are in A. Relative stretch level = 0.96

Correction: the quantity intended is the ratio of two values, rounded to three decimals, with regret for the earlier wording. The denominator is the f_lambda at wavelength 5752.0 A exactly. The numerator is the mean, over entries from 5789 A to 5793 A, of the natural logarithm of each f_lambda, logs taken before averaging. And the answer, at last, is 0.091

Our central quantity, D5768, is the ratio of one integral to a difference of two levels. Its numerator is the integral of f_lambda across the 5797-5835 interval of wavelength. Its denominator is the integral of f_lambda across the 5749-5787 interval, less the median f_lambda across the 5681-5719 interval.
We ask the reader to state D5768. 1.07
